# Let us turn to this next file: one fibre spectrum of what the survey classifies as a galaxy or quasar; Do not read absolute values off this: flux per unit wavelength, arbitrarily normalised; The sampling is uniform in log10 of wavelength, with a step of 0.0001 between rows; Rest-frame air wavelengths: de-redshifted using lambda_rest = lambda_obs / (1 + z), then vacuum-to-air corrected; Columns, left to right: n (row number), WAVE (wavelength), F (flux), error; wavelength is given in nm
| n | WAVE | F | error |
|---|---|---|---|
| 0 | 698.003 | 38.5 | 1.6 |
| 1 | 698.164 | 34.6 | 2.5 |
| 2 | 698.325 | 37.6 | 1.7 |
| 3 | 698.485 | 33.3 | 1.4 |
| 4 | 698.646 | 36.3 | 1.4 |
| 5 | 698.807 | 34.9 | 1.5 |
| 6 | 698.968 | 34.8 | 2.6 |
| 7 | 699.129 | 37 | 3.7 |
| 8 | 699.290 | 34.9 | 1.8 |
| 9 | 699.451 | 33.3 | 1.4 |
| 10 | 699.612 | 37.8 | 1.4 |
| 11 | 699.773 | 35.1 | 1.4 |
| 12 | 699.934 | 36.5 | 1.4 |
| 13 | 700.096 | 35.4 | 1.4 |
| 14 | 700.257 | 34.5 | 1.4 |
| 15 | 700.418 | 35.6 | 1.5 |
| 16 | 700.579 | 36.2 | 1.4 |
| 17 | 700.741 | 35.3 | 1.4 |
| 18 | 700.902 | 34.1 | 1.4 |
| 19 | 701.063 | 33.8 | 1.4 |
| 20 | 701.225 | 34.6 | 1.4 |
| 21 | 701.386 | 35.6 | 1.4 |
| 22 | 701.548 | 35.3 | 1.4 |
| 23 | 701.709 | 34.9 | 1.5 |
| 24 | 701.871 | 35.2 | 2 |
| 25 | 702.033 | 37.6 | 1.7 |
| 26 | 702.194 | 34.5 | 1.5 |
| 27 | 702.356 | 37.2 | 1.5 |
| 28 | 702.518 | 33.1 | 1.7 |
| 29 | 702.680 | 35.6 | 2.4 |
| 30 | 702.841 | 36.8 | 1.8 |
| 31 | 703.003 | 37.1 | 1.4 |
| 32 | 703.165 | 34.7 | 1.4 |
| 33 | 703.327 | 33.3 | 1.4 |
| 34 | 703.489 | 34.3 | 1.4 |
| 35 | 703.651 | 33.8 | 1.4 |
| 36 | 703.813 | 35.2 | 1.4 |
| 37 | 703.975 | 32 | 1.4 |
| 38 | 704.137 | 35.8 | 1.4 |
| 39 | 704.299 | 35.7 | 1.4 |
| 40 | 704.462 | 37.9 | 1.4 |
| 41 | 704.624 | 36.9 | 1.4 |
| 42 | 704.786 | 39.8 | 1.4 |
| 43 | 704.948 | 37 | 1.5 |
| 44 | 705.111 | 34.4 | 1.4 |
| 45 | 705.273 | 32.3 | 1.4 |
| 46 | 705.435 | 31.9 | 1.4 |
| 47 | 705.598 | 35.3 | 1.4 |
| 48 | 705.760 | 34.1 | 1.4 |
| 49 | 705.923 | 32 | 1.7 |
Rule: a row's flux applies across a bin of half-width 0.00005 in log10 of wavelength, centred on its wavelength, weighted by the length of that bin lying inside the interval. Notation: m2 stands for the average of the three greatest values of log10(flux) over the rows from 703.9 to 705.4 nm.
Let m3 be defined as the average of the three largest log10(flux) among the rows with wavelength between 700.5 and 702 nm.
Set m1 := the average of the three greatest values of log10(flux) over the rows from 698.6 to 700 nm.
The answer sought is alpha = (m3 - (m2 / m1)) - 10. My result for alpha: -9.46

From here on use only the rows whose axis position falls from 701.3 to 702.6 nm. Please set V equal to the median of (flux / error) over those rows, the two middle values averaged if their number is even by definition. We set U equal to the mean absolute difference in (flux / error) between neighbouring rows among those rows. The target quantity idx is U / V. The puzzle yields 0.13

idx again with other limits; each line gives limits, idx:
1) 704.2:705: 0.08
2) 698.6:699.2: 0.29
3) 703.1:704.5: 0.05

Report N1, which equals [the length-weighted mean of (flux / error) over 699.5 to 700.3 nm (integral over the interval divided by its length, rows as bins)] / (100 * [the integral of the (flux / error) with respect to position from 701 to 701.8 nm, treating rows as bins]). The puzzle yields 0.0131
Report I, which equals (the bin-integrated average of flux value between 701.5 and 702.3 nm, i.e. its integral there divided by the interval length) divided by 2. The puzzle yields 17.8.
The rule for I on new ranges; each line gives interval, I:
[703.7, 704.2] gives 17.1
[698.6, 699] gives 17.6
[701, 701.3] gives 17.1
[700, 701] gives 17.6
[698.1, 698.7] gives 17.7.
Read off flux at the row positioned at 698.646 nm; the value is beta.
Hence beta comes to 36.3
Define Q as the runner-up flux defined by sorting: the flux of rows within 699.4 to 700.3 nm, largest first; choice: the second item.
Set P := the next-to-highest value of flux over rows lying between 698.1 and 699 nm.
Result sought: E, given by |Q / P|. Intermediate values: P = 36.3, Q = 36.5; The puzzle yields 1.01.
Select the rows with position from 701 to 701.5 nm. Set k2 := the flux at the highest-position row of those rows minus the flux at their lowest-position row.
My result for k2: 2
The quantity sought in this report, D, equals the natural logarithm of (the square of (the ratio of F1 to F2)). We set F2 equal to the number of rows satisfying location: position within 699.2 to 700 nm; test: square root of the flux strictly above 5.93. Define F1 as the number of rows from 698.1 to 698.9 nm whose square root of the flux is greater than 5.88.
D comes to 1.4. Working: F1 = 4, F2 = 2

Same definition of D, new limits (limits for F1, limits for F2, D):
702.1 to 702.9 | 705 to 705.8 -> 2.2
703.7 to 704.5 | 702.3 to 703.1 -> 0.0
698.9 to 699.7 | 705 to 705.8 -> 2.8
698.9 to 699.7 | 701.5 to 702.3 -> 0.6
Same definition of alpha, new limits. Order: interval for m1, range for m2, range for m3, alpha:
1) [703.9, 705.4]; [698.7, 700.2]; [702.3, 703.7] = -9.42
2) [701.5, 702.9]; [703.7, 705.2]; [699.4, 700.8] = -9.44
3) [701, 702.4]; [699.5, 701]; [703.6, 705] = -9.42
